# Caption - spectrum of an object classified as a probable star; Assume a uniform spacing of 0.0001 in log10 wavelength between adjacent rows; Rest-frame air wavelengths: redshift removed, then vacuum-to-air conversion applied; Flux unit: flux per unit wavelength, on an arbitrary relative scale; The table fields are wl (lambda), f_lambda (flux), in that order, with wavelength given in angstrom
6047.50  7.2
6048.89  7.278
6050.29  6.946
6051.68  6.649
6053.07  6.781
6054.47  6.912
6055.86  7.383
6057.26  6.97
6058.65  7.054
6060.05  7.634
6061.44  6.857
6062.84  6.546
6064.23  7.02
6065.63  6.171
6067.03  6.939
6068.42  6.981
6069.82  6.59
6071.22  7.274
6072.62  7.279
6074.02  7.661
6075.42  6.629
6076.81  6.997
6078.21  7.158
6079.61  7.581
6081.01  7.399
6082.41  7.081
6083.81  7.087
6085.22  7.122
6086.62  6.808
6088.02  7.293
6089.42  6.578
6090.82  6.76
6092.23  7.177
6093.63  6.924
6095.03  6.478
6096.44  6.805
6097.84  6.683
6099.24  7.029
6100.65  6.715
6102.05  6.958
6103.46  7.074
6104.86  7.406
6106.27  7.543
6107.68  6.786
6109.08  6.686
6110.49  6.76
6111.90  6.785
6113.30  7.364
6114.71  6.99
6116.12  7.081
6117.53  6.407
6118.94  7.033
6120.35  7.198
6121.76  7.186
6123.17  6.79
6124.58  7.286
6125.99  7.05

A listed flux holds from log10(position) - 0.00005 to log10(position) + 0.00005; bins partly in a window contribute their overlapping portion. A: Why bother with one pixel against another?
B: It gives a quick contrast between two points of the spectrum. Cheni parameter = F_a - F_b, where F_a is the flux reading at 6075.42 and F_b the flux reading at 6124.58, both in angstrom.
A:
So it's -0.7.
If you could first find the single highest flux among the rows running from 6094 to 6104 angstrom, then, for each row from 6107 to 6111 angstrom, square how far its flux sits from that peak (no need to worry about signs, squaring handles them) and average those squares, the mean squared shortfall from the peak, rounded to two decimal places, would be 0.11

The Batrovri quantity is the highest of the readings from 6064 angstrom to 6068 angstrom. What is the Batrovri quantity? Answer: 7.02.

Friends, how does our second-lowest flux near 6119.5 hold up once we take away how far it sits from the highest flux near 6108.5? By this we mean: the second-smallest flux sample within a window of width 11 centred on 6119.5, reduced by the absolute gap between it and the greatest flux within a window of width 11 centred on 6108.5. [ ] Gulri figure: 6.04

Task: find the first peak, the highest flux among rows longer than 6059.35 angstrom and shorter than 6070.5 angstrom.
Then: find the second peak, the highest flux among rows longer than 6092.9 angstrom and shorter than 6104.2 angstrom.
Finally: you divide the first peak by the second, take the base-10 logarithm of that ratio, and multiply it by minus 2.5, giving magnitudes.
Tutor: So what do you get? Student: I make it -0.08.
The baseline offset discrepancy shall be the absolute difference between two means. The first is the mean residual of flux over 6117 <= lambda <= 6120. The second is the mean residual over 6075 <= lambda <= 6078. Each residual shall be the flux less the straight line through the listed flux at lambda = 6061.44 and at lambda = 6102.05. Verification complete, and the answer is 0.20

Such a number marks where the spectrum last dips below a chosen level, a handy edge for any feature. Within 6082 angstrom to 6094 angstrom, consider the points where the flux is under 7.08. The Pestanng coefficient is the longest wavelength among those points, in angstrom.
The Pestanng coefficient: 6093.63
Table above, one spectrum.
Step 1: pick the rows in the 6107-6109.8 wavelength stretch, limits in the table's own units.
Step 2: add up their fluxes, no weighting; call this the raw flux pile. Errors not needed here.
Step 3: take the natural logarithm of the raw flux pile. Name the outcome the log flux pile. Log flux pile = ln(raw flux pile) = 2.6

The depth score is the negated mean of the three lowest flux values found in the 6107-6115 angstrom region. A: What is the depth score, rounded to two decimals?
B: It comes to -6.74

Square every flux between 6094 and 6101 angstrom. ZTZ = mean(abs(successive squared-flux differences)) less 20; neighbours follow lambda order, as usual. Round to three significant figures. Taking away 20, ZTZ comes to -16.2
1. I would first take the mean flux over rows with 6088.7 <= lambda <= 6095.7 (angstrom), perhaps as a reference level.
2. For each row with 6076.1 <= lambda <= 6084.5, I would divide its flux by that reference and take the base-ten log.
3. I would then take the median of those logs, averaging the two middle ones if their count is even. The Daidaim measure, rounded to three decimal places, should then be 0.021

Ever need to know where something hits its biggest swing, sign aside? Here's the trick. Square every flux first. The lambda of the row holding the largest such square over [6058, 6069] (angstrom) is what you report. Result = 6060.05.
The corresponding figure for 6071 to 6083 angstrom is 6074.02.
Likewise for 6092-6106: 6104.86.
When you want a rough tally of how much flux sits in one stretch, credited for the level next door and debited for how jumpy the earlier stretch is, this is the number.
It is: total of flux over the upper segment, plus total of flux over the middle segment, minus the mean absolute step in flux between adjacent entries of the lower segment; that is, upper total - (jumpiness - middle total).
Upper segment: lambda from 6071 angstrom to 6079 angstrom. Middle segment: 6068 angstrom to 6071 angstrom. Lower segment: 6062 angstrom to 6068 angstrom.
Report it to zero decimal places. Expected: 56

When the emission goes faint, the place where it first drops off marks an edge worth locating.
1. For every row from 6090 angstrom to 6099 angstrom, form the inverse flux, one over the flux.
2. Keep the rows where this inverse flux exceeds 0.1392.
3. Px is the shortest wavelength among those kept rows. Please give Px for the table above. 6090.82 angstrom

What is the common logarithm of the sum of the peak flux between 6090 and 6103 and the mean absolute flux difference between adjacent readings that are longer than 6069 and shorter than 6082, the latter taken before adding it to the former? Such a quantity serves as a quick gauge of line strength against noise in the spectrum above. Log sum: 0.880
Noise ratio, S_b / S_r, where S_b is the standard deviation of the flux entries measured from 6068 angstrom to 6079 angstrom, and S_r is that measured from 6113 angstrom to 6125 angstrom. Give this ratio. 1.2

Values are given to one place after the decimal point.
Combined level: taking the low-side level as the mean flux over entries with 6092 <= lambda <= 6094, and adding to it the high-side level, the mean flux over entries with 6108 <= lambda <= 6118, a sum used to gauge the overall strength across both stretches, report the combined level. 13.9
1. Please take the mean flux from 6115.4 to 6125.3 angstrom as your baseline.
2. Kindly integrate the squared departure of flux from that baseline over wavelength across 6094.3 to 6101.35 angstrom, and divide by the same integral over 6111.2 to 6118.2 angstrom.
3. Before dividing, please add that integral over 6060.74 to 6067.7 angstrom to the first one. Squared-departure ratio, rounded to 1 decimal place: 2.6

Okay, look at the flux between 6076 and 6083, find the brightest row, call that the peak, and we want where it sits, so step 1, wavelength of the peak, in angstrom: 6079.61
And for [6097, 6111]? 6106.27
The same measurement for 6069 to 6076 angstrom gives 6074.02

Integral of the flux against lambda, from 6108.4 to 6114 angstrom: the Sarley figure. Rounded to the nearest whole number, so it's 39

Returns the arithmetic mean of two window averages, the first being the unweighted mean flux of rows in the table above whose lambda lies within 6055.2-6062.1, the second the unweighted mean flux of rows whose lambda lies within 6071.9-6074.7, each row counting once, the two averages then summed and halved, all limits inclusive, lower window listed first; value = 7.3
